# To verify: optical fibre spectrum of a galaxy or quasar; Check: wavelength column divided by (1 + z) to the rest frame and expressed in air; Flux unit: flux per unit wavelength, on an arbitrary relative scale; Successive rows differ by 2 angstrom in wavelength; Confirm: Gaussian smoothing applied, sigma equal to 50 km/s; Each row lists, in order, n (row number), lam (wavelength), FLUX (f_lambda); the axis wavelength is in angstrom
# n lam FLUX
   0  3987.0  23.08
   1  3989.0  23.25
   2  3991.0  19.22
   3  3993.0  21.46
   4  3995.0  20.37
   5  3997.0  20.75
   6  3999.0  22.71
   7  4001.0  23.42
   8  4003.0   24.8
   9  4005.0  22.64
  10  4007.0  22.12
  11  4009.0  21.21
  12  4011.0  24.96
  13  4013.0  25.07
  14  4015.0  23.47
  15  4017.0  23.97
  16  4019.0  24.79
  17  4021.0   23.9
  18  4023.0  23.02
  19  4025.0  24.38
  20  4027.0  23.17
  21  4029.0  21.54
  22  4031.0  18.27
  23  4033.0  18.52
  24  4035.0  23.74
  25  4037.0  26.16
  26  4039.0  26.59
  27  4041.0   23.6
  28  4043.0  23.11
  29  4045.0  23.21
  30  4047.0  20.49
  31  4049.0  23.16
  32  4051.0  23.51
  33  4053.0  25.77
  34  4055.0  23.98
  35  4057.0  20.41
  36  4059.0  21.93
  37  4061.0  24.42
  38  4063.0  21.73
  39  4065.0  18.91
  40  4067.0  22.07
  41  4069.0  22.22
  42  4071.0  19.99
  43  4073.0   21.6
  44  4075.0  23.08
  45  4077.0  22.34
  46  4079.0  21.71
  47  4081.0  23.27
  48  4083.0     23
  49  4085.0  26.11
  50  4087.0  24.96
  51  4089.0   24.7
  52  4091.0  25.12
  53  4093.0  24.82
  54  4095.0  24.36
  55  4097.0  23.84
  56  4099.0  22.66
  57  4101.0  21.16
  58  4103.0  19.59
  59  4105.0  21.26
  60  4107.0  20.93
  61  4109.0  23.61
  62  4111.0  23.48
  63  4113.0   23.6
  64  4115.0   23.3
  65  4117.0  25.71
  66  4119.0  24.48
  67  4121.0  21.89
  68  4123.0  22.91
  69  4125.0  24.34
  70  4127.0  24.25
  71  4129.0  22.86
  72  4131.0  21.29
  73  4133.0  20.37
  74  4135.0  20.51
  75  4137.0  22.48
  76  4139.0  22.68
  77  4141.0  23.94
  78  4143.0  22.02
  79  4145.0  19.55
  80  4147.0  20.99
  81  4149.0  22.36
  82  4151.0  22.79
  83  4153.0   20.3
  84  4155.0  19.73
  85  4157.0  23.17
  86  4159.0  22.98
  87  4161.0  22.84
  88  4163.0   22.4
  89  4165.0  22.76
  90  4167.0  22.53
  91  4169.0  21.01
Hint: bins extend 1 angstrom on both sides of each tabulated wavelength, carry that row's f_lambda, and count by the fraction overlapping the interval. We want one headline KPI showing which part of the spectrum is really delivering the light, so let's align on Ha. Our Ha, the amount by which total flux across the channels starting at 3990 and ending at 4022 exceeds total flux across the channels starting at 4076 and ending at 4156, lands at -544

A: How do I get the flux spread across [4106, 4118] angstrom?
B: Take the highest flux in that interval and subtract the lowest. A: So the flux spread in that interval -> 4.8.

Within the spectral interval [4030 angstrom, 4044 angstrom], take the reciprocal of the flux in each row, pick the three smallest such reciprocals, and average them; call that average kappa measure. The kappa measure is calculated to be 0.0393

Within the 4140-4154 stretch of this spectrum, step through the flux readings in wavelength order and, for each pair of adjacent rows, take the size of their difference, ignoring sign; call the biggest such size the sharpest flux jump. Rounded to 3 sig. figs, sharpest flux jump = 2.49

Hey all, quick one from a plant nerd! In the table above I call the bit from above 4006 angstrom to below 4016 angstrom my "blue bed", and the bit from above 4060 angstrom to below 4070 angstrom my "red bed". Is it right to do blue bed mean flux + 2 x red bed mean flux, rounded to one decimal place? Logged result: 67.1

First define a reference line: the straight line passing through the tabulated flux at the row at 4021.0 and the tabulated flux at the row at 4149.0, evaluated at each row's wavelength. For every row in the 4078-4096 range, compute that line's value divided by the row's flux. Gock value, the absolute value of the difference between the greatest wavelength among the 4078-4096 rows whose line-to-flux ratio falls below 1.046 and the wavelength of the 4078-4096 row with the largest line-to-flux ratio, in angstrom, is 16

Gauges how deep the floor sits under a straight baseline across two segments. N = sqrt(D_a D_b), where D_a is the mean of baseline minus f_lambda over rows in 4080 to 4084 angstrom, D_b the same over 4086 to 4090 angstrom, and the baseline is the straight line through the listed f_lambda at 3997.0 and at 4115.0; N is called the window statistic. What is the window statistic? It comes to 1.1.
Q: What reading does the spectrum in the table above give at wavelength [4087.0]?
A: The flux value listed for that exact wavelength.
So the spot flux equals 24.96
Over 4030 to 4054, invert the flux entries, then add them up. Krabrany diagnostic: 0.53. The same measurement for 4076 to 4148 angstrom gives 1.58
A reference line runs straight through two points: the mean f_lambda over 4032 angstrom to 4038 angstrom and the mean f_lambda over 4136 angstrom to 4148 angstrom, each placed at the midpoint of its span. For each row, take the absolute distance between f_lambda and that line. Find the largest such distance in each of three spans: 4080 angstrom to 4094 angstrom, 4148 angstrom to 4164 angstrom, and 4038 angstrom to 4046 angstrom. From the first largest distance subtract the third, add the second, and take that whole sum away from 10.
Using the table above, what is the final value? 8.0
